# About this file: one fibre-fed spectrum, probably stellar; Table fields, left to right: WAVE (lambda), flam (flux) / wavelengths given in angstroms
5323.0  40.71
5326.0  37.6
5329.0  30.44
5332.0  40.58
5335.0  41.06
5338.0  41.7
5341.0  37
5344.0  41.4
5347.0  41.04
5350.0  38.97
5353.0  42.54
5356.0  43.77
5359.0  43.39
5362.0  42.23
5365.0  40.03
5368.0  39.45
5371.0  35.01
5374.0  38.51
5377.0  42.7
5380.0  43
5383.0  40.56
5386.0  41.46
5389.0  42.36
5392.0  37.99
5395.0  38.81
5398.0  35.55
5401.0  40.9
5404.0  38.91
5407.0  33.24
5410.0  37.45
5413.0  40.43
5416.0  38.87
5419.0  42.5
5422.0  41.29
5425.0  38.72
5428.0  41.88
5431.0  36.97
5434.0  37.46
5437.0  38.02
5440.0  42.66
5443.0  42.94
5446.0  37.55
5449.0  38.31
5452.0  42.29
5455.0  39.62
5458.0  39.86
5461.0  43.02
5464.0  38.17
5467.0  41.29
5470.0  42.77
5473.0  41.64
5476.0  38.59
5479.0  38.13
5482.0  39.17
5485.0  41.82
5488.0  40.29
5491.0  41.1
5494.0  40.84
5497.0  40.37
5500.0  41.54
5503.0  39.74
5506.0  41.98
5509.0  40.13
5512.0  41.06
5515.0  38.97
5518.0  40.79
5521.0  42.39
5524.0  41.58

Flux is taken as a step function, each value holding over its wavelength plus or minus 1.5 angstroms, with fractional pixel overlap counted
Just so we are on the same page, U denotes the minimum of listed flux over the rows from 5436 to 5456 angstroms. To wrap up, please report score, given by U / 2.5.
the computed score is 15.0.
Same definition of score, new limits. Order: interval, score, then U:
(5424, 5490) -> 14.8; 36.97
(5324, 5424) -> 12.2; 30.44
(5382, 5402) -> 14.2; 35.55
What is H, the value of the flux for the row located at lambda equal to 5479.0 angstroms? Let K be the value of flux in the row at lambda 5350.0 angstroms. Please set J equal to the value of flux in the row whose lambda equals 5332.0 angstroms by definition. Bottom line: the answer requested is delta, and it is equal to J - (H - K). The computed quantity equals 41.4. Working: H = 38.13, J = 40.58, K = 38.97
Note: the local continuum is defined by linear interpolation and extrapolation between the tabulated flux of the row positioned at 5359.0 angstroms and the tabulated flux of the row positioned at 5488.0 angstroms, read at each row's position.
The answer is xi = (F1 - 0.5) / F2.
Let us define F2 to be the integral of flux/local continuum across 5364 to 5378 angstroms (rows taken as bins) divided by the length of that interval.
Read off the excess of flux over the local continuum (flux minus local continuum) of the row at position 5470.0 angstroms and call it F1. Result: 2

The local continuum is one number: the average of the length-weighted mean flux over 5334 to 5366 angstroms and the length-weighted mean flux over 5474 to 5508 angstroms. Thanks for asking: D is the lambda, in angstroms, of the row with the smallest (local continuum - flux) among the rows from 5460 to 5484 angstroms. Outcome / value 5461.0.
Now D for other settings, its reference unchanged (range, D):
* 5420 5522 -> 5461.0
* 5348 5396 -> 5356.0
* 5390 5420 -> 5419.0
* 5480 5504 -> 5485.0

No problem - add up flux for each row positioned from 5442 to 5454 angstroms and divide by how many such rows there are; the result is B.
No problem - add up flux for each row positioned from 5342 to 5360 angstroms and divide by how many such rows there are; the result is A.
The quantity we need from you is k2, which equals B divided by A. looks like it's 0.96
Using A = 41.9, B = 40.3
